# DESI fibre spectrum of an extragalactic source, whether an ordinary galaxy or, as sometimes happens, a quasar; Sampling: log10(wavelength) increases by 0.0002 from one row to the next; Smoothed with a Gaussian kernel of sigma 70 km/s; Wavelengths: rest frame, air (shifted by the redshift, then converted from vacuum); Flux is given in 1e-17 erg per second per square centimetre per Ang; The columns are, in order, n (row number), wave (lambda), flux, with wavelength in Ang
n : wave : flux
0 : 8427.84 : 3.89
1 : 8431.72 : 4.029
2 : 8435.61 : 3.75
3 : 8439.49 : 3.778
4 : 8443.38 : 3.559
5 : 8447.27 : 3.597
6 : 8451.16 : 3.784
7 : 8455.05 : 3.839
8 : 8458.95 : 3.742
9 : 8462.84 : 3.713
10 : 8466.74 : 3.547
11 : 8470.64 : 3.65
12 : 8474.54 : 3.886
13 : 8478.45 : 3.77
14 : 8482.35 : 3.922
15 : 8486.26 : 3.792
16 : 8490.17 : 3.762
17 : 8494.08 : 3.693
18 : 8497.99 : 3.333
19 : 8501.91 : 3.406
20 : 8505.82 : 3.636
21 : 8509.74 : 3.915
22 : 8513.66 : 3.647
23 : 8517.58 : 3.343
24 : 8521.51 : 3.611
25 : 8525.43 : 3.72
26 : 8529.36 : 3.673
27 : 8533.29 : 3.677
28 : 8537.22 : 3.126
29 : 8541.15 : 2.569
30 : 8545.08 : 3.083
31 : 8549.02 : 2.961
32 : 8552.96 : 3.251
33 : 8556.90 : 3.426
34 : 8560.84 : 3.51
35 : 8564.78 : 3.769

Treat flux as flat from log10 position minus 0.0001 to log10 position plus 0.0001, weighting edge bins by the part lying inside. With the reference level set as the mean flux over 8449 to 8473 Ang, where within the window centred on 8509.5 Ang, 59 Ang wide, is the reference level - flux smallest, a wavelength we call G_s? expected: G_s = 8482.35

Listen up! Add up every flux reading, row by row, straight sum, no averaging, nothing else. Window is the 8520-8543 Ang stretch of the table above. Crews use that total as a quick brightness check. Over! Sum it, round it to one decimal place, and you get 20.4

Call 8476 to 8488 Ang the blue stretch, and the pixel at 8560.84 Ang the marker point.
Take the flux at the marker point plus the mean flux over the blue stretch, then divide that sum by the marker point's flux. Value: 2.09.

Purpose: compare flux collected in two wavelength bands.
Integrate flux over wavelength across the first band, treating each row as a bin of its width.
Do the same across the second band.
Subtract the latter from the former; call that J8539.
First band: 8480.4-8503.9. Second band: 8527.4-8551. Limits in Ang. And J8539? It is 11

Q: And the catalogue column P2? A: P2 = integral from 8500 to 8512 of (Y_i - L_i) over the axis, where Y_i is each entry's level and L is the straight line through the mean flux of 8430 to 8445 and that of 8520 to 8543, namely 1.8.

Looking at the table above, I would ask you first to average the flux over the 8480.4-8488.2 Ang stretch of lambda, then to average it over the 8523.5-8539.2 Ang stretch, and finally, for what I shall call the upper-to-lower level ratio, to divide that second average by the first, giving 0.920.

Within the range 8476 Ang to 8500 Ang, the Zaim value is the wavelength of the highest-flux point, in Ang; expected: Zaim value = 8482.35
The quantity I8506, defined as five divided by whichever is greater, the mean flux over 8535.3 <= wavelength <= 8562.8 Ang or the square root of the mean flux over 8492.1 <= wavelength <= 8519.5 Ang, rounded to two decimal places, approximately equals 1.60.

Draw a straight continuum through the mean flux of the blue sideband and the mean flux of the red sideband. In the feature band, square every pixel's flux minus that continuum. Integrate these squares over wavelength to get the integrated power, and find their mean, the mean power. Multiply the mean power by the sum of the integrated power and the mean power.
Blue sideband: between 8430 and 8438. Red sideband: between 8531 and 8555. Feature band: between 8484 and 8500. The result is 0.05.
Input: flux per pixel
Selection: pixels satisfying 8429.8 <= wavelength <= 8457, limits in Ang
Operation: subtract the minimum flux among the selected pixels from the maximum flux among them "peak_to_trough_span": 0.47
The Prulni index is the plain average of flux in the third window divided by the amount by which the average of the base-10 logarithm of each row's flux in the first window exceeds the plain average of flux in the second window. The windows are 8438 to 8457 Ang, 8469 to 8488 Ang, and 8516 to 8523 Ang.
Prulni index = -1.07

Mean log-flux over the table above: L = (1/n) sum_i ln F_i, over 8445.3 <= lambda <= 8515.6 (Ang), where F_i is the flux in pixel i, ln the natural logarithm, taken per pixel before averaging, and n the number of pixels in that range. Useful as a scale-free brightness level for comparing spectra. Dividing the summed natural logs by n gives 1.308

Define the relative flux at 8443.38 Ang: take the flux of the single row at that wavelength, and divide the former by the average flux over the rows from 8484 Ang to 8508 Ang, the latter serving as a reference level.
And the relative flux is 0.99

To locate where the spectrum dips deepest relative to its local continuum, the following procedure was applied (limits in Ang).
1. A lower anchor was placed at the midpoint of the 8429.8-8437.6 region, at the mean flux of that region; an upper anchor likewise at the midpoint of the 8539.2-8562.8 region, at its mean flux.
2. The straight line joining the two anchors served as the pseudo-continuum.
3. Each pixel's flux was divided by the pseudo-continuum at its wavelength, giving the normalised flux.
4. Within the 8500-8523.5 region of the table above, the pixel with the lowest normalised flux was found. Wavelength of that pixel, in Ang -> 8501.91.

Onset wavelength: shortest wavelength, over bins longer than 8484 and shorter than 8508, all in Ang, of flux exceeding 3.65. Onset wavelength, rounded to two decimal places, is 8486.26 Ang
